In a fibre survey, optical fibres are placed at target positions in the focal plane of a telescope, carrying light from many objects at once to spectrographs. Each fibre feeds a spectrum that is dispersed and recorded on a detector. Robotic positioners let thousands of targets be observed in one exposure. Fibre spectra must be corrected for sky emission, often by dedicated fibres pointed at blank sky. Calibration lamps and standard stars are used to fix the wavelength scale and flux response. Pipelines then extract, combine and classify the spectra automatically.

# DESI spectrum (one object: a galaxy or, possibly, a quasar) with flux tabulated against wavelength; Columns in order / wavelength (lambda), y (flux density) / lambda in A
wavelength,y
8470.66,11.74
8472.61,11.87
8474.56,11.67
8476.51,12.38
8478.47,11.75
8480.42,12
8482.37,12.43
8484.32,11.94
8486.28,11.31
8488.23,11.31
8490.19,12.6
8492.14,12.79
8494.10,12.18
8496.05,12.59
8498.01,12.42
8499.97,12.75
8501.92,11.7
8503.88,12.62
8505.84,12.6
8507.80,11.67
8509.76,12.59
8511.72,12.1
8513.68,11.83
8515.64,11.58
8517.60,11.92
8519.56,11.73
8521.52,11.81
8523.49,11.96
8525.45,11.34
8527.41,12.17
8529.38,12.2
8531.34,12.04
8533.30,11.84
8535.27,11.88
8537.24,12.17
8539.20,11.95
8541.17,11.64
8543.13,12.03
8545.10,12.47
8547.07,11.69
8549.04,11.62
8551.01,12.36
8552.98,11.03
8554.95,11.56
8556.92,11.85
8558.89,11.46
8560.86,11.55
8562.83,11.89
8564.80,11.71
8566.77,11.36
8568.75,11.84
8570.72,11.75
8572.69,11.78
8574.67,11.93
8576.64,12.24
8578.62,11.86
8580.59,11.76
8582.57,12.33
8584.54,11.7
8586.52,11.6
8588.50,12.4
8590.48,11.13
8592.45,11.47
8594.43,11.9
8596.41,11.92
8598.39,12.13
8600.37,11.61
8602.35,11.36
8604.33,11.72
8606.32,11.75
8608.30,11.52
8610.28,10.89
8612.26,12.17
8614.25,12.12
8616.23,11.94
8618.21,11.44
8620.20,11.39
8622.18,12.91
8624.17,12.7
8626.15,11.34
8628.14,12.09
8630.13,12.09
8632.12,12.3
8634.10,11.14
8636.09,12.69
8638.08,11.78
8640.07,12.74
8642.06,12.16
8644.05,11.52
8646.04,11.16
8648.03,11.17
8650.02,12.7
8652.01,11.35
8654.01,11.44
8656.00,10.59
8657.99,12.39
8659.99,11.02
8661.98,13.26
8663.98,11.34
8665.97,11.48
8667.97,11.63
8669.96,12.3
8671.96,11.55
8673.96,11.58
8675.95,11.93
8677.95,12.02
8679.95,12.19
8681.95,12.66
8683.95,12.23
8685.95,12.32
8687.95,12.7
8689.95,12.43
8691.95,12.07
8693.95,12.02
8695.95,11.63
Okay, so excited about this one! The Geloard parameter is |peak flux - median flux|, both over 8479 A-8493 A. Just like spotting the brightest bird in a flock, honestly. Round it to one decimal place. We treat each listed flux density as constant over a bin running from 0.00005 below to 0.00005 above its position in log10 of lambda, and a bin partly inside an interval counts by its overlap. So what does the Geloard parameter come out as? 0.8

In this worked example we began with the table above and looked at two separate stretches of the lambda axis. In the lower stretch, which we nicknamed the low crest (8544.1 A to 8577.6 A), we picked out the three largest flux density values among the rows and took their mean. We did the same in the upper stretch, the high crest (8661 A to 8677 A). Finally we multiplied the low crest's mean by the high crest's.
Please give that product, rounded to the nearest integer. 154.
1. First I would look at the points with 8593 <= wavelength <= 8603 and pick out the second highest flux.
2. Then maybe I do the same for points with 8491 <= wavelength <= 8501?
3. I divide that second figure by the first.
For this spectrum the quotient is 1.07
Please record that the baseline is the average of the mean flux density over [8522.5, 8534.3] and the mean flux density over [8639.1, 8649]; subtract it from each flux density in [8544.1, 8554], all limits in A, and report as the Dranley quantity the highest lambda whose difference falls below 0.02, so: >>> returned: 8552.98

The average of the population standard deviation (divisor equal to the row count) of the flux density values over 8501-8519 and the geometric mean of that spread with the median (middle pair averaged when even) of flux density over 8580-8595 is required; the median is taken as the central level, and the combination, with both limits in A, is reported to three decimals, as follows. 1.291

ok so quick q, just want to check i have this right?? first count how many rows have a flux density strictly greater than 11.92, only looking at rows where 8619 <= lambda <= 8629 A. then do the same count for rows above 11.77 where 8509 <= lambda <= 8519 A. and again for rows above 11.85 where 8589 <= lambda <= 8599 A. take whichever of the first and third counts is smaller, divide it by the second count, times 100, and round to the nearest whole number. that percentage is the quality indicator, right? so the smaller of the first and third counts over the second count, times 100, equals 75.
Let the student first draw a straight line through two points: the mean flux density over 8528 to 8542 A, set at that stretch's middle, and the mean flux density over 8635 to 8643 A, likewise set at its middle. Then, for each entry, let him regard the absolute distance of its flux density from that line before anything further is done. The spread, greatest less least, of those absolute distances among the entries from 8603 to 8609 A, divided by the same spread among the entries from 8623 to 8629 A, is 0.3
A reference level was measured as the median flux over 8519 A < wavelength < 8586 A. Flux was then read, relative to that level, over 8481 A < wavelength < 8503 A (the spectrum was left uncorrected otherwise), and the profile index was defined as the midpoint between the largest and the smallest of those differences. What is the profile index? 0.21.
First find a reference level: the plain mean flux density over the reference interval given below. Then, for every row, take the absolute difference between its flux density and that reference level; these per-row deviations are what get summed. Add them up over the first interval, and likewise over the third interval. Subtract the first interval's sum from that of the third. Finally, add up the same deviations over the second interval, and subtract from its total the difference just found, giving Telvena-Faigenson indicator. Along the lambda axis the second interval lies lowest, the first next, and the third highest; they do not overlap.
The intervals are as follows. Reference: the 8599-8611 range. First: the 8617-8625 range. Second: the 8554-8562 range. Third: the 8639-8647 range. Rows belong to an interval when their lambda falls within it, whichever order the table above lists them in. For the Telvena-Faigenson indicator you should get 1.0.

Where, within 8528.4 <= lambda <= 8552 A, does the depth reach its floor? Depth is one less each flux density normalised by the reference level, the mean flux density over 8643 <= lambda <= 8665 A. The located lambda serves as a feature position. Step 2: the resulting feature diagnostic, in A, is 8545.10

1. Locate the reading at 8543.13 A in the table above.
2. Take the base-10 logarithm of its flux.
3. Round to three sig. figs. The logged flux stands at 1.08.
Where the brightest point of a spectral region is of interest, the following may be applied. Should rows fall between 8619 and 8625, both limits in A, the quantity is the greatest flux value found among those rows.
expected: 12.91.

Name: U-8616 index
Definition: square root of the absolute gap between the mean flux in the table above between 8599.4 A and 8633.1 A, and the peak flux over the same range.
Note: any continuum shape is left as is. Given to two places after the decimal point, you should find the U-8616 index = 1.03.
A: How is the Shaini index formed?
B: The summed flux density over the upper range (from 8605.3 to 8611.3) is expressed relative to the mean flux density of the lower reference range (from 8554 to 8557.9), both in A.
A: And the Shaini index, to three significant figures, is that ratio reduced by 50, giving -47.1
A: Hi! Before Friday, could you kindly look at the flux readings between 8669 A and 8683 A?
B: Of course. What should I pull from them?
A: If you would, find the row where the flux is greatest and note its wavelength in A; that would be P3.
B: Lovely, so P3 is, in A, 8681.95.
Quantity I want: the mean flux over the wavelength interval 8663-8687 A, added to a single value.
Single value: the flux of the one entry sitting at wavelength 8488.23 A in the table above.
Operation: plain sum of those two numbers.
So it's 23.2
